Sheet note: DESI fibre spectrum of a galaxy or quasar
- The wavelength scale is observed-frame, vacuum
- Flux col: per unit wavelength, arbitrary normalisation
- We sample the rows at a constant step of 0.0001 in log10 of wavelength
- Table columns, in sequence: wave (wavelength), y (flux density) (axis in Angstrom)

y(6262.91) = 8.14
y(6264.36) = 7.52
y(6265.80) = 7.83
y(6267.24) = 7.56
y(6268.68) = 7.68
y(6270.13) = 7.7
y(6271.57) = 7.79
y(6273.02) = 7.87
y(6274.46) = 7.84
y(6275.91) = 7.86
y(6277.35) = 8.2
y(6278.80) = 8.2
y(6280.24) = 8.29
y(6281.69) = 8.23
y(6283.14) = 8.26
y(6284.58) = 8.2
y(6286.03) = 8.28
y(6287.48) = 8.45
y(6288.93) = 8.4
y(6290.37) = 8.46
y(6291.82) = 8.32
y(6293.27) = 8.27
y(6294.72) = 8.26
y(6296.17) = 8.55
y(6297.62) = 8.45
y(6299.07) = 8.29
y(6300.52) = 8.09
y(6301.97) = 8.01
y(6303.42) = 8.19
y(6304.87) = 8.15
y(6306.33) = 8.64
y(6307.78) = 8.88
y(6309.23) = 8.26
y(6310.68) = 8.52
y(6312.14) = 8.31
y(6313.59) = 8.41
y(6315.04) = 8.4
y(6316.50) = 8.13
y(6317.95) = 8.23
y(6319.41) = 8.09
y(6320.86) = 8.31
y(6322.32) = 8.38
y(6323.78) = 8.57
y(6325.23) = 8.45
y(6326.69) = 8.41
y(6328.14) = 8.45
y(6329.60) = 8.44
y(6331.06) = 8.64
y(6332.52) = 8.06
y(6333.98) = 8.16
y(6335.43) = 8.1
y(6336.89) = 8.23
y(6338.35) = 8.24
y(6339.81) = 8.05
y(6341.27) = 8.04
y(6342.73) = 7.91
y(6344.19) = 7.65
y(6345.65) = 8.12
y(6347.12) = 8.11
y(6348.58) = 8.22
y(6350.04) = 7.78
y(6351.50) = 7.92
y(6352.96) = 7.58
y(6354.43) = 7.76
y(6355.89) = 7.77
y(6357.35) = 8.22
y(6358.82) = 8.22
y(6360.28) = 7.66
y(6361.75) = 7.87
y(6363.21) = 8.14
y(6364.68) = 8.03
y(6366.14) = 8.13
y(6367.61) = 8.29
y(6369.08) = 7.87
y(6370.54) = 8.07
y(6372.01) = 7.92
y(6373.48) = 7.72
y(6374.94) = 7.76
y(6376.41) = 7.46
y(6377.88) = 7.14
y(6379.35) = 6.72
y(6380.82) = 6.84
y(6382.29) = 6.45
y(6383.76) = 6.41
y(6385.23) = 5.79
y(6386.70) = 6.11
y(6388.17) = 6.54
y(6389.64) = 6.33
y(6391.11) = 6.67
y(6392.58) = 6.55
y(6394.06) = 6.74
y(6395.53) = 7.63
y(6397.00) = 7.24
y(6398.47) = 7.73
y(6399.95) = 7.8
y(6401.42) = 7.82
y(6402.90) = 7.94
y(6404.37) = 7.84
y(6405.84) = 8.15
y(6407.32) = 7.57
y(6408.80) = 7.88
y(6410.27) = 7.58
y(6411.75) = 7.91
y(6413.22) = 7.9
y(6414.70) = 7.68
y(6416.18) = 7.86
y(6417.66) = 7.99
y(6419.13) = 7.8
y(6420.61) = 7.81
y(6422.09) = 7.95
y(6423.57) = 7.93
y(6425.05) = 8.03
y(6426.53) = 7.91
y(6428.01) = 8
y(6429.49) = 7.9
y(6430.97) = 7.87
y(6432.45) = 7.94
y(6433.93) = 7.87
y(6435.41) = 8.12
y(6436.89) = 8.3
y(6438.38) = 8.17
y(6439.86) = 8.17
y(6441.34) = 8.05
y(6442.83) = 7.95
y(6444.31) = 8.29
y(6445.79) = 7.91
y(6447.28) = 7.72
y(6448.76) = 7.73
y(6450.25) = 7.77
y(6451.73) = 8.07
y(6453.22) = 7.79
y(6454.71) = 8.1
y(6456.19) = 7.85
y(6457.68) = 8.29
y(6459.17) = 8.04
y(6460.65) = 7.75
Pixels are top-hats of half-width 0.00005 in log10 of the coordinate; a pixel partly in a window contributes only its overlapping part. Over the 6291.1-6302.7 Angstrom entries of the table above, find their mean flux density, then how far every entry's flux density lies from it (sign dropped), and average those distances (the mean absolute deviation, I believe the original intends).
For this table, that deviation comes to 0.12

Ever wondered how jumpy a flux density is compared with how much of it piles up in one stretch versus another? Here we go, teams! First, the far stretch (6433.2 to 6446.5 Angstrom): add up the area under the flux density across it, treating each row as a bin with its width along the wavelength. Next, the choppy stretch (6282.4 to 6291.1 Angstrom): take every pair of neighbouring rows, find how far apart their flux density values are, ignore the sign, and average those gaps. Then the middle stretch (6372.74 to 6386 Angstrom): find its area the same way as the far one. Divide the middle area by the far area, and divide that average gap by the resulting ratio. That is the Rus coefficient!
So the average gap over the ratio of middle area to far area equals 0.10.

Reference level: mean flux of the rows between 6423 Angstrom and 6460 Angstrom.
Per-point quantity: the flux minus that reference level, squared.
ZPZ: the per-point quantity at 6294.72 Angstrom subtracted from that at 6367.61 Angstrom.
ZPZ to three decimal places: 0.017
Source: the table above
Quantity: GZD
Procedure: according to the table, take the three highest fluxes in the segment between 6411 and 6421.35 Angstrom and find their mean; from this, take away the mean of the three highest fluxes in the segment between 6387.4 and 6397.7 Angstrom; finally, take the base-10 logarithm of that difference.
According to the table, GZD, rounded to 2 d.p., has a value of -0.14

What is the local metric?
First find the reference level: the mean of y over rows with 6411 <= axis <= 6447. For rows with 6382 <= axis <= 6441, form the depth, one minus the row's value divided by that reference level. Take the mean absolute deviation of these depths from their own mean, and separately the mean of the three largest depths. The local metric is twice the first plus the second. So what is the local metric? 0.37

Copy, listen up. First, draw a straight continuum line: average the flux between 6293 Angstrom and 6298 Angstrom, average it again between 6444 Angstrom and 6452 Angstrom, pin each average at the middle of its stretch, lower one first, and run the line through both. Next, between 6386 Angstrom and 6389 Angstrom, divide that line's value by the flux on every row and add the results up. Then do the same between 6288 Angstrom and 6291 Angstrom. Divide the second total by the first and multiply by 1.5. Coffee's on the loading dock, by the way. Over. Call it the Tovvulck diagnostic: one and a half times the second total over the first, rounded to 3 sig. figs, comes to 1.17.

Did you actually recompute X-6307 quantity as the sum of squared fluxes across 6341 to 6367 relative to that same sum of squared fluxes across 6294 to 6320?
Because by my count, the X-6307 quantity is 0.91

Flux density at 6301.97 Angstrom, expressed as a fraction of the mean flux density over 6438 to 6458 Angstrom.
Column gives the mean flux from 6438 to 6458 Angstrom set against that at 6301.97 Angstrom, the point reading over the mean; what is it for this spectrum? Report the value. 1.00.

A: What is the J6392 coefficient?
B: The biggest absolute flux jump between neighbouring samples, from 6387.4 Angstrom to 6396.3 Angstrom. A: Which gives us 0.89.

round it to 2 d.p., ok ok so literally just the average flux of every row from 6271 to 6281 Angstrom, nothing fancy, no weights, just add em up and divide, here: 8.01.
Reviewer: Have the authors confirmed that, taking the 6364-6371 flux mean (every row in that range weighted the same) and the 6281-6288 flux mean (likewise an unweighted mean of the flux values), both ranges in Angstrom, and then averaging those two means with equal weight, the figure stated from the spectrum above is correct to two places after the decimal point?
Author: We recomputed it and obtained 8.18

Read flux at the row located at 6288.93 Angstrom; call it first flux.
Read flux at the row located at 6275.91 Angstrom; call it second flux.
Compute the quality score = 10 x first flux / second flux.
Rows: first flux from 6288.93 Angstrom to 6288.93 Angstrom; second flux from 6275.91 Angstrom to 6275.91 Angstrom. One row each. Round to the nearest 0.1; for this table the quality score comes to 10.7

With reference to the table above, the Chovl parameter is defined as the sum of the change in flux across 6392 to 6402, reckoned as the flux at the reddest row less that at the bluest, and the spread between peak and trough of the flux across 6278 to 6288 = 1.5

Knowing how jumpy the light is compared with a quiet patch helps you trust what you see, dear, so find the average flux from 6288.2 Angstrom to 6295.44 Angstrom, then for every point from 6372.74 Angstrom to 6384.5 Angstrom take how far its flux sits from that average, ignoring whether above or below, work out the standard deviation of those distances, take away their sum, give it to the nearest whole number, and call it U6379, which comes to -10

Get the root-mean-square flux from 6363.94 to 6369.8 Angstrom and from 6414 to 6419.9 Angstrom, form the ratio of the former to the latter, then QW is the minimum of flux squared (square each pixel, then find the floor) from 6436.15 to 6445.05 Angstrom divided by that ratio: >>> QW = 61.3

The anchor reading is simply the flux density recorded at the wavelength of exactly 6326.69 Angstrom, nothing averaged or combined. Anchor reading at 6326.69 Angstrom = 8.41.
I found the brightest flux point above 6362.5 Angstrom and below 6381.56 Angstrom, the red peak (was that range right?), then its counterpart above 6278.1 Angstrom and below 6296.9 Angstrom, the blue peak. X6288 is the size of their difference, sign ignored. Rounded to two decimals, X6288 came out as 0.26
